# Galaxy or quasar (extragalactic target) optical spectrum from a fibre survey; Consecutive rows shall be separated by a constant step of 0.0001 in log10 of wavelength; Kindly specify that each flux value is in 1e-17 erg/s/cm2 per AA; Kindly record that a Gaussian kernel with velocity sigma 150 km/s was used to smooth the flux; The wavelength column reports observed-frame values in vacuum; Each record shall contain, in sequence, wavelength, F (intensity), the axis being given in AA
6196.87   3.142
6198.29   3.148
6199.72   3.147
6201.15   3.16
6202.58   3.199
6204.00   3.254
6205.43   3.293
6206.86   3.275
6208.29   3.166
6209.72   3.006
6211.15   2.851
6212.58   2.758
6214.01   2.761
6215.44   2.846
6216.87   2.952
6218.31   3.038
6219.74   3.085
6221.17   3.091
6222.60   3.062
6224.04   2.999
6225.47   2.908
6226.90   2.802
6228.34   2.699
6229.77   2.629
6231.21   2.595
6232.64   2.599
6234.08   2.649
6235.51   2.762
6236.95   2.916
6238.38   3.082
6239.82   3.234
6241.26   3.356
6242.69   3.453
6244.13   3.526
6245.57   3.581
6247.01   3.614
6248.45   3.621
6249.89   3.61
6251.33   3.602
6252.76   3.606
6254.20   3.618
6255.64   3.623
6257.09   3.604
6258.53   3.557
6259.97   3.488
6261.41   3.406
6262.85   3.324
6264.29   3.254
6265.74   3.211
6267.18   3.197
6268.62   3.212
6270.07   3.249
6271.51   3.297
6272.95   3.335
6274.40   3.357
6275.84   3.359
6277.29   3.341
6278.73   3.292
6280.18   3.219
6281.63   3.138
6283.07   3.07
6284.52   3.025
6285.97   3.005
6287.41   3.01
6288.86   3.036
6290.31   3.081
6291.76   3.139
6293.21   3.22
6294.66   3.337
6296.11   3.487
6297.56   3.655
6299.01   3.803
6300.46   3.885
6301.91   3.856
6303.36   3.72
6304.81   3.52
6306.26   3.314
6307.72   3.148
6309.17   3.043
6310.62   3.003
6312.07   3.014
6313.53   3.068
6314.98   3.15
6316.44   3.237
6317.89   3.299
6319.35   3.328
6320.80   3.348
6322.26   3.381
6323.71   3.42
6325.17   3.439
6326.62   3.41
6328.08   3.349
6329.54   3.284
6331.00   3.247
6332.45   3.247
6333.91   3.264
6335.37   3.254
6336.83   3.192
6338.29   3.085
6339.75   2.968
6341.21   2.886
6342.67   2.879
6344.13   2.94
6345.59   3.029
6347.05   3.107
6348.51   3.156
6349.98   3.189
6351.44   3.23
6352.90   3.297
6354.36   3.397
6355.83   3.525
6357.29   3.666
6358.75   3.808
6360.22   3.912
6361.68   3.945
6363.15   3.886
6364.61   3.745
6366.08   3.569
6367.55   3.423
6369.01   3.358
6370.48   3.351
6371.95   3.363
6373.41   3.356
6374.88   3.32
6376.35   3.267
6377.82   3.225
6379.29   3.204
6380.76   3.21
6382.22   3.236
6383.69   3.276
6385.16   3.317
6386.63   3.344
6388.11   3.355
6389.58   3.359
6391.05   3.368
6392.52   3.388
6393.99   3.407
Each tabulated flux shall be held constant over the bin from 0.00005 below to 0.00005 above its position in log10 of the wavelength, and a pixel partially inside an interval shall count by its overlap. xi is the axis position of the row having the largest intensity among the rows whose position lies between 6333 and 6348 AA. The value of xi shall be 6333.91 AA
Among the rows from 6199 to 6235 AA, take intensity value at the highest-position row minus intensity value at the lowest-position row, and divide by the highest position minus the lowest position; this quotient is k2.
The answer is -0.014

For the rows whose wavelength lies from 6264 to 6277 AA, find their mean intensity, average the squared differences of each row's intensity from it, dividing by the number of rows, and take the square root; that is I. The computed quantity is 0.061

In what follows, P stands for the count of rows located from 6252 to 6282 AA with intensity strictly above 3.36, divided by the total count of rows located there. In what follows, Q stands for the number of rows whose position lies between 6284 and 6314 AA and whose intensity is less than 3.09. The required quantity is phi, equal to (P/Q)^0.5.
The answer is 0.19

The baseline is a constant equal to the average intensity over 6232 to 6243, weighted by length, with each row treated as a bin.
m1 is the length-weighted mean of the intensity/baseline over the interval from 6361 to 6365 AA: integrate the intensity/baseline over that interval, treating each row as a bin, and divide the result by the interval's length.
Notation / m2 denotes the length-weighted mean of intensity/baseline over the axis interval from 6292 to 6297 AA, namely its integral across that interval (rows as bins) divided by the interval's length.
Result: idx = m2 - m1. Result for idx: -0.18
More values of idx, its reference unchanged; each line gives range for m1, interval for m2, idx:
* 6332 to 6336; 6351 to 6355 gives 0.02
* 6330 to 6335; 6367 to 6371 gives 0.04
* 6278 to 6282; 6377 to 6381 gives 0.00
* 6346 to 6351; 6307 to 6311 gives -0.02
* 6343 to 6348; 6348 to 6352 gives 0.06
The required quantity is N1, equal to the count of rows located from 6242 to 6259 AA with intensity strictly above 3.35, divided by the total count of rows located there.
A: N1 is 1.00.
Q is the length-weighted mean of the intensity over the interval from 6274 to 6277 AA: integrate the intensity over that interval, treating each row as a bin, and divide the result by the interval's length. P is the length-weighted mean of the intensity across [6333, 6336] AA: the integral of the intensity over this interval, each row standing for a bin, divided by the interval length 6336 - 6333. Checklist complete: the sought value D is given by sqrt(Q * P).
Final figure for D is 3.31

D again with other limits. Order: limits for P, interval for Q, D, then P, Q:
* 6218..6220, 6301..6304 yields 3.41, 3.06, 3.80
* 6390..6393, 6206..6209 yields 3.30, 3.38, 3.22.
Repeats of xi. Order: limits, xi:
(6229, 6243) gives 6242.69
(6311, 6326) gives 6325.17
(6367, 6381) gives 6367.55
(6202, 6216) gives 6205.43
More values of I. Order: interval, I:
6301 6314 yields 0.307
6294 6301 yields 0.201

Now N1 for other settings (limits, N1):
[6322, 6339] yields 0.33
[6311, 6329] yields 0.33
